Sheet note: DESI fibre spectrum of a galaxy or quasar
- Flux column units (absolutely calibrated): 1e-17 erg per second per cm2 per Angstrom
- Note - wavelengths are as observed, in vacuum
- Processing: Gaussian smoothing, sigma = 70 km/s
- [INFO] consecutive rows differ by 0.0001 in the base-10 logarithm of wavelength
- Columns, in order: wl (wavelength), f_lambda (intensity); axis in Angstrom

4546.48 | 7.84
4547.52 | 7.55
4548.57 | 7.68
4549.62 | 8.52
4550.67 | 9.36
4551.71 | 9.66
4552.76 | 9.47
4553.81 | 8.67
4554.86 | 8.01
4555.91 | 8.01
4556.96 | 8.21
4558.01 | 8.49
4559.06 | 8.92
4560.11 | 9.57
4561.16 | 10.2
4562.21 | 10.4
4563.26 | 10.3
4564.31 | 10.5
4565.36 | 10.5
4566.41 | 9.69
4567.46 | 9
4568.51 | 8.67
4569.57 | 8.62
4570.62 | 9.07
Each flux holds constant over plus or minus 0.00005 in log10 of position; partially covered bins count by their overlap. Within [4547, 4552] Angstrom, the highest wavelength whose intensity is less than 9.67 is 4551.71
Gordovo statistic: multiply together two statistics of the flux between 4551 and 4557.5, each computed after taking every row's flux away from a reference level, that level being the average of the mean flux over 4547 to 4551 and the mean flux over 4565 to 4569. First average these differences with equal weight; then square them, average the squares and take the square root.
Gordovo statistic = 0.1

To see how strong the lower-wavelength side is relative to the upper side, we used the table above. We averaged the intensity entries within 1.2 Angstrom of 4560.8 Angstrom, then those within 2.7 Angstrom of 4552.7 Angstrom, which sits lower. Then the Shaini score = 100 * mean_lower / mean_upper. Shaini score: 91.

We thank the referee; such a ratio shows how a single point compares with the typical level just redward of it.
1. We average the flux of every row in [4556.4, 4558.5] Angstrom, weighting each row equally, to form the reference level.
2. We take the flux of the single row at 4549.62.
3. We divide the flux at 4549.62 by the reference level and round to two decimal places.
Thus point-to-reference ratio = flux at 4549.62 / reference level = 1.02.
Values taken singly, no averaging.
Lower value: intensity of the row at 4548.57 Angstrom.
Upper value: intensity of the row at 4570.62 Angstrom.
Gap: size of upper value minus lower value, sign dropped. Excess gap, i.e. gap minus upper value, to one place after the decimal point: -7.7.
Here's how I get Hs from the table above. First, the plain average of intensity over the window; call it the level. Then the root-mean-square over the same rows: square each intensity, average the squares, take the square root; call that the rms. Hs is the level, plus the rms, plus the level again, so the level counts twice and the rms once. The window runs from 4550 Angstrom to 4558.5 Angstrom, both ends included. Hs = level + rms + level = 26.2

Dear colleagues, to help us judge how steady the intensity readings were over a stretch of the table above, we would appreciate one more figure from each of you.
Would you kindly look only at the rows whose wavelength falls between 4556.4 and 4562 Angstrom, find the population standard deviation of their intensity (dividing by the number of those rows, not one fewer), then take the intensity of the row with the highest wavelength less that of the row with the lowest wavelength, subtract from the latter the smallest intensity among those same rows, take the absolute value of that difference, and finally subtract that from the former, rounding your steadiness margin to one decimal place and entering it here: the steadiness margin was -5.5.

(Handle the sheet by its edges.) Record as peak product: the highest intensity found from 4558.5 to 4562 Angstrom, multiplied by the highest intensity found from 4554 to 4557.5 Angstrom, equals 84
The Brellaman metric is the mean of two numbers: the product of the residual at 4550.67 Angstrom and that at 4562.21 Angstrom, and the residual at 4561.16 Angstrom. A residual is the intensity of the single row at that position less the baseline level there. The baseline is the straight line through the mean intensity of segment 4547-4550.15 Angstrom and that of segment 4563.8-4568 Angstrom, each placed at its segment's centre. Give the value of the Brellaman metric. 1.0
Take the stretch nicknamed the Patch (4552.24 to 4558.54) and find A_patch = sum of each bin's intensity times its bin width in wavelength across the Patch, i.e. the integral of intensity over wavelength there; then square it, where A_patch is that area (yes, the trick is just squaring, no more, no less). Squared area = 2846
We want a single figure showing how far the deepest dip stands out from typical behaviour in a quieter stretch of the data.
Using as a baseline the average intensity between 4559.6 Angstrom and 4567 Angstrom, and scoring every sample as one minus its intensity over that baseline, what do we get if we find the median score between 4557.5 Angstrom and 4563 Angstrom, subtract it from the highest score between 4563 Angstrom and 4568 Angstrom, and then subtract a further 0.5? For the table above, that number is -0.444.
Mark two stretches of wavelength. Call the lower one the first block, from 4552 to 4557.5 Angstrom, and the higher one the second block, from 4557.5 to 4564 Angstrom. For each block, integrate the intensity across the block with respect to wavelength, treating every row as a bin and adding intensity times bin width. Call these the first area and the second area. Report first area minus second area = -16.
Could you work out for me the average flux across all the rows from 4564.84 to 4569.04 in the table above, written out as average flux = 9.5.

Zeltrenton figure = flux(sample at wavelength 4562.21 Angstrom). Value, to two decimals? 10.40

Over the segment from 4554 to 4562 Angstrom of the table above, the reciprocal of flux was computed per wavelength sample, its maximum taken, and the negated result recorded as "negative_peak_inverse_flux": -0.125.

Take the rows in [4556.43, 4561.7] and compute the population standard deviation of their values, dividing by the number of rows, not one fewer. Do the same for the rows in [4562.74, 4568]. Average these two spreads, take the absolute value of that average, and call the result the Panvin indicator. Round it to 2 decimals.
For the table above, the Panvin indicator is 0.65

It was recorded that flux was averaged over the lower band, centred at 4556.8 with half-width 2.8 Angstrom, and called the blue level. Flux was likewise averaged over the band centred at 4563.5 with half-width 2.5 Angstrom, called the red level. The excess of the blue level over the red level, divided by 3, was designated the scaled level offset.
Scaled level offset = -0.68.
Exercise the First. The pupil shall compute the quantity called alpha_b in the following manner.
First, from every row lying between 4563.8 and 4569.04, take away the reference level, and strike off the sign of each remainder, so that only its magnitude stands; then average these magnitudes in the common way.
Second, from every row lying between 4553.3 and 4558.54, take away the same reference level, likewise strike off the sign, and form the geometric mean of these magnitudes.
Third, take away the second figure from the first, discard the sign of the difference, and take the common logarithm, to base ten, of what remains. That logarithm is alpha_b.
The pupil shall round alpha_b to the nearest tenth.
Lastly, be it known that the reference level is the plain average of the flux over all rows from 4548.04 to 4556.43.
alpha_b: -0.1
